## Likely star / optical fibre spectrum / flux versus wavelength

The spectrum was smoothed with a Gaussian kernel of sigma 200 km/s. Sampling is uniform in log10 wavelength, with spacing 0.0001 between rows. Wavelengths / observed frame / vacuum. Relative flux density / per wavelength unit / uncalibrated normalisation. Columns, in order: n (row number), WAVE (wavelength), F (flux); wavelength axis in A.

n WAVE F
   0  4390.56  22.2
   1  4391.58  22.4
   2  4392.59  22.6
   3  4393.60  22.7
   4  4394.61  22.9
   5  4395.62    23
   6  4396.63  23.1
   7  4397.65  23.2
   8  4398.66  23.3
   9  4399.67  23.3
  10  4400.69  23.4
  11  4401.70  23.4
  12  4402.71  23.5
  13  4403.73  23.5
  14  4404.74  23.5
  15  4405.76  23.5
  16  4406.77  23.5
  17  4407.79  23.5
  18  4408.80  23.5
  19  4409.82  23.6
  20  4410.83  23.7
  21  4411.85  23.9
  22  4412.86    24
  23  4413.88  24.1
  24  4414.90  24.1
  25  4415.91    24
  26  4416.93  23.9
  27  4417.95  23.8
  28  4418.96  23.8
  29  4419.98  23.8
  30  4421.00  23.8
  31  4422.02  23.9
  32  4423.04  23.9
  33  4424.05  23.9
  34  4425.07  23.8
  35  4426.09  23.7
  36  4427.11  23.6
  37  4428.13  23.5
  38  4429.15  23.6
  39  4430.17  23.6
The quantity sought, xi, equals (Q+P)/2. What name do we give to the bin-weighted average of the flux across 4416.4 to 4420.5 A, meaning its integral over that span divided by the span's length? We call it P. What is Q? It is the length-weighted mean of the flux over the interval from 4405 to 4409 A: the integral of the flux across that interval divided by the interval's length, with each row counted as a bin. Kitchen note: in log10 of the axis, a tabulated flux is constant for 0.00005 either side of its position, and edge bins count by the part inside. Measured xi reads 23.7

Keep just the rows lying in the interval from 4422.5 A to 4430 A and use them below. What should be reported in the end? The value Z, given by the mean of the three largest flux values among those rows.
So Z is 23.9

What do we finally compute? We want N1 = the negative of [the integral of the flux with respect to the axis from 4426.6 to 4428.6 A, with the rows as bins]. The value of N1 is -47.1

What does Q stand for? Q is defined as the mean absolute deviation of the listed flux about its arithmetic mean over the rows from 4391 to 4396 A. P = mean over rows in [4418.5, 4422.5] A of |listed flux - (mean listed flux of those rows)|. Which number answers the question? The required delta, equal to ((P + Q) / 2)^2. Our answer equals 0.012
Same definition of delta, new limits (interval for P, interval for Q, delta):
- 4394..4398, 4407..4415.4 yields 0.026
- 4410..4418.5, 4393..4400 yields 0.021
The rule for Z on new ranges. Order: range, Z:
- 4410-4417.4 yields 24.1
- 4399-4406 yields 23.5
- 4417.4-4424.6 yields 23.9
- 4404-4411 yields 23.6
